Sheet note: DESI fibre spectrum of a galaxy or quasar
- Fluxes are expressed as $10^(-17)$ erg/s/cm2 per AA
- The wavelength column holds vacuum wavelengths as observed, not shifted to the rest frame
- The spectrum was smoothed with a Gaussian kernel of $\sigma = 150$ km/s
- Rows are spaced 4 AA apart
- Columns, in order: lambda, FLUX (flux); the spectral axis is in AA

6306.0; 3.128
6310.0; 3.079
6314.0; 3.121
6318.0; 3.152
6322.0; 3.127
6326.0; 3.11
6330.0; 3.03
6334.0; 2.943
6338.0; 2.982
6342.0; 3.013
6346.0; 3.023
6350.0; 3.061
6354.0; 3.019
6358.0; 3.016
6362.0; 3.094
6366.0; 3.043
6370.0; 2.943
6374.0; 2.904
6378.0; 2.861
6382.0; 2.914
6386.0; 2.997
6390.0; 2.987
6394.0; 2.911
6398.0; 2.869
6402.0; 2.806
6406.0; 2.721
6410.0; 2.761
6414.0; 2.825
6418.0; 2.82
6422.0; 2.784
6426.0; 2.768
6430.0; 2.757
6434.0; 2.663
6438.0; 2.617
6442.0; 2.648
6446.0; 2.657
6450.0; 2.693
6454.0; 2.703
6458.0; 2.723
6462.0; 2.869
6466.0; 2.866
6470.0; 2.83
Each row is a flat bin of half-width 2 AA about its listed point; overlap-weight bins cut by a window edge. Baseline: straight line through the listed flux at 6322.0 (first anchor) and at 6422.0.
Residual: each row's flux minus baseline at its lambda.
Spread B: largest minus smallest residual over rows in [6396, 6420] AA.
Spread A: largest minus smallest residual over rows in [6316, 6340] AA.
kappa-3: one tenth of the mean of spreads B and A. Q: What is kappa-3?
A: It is 0.0147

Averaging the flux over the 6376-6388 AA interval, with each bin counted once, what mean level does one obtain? 2.92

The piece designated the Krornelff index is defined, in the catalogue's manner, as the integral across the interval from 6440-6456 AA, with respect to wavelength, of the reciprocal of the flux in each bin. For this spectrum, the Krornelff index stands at 5.98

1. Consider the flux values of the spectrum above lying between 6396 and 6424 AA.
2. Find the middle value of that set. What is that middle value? 2.81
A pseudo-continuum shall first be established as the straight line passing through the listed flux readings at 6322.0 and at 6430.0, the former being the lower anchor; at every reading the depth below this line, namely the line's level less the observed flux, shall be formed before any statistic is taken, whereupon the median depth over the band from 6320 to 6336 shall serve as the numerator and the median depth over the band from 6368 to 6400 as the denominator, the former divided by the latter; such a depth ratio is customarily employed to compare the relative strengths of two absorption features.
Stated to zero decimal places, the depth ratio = 14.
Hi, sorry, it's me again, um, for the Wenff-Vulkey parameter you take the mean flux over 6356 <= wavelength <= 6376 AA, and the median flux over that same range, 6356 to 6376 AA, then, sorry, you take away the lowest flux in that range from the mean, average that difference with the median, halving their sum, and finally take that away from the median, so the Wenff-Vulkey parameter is 1.46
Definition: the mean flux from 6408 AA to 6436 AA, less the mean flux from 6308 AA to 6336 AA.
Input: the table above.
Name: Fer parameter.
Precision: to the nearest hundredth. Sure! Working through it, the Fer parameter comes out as -0.31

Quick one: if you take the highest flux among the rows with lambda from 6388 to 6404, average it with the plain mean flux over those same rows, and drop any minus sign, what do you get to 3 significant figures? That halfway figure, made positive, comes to 2.94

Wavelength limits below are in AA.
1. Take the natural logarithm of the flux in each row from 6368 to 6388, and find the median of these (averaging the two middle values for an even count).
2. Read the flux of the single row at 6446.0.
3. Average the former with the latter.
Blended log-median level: 1.86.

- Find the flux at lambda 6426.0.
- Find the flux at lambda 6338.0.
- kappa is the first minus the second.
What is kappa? -0.21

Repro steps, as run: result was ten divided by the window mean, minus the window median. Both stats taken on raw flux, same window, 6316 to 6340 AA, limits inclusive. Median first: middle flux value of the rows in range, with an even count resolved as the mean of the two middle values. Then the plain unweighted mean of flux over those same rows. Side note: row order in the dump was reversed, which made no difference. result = 0.2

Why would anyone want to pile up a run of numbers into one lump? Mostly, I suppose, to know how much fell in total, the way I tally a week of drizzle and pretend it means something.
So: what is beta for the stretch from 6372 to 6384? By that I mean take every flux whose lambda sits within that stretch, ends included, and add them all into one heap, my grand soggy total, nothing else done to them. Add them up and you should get 8.7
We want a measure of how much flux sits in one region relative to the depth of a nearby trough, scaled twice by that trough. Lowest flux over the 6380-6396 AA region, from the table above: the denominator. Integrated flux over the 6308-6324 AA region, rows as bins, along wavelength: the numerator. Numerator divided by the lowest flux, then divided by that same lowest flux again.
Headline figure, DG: 5.89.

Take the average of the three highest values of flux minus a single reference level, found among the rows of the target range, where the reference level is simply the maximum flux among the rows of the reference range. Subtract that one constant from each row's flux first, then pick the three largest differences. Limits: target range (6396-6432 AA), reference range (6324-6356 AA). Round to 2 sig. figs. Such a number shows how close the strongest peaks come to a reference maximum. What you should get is -0.27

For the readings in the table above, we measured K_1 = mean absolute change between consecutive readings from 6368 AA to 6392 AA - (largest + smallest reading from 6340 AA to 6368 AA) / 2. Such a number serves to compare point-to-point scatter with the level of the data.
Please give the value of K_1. -3.01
